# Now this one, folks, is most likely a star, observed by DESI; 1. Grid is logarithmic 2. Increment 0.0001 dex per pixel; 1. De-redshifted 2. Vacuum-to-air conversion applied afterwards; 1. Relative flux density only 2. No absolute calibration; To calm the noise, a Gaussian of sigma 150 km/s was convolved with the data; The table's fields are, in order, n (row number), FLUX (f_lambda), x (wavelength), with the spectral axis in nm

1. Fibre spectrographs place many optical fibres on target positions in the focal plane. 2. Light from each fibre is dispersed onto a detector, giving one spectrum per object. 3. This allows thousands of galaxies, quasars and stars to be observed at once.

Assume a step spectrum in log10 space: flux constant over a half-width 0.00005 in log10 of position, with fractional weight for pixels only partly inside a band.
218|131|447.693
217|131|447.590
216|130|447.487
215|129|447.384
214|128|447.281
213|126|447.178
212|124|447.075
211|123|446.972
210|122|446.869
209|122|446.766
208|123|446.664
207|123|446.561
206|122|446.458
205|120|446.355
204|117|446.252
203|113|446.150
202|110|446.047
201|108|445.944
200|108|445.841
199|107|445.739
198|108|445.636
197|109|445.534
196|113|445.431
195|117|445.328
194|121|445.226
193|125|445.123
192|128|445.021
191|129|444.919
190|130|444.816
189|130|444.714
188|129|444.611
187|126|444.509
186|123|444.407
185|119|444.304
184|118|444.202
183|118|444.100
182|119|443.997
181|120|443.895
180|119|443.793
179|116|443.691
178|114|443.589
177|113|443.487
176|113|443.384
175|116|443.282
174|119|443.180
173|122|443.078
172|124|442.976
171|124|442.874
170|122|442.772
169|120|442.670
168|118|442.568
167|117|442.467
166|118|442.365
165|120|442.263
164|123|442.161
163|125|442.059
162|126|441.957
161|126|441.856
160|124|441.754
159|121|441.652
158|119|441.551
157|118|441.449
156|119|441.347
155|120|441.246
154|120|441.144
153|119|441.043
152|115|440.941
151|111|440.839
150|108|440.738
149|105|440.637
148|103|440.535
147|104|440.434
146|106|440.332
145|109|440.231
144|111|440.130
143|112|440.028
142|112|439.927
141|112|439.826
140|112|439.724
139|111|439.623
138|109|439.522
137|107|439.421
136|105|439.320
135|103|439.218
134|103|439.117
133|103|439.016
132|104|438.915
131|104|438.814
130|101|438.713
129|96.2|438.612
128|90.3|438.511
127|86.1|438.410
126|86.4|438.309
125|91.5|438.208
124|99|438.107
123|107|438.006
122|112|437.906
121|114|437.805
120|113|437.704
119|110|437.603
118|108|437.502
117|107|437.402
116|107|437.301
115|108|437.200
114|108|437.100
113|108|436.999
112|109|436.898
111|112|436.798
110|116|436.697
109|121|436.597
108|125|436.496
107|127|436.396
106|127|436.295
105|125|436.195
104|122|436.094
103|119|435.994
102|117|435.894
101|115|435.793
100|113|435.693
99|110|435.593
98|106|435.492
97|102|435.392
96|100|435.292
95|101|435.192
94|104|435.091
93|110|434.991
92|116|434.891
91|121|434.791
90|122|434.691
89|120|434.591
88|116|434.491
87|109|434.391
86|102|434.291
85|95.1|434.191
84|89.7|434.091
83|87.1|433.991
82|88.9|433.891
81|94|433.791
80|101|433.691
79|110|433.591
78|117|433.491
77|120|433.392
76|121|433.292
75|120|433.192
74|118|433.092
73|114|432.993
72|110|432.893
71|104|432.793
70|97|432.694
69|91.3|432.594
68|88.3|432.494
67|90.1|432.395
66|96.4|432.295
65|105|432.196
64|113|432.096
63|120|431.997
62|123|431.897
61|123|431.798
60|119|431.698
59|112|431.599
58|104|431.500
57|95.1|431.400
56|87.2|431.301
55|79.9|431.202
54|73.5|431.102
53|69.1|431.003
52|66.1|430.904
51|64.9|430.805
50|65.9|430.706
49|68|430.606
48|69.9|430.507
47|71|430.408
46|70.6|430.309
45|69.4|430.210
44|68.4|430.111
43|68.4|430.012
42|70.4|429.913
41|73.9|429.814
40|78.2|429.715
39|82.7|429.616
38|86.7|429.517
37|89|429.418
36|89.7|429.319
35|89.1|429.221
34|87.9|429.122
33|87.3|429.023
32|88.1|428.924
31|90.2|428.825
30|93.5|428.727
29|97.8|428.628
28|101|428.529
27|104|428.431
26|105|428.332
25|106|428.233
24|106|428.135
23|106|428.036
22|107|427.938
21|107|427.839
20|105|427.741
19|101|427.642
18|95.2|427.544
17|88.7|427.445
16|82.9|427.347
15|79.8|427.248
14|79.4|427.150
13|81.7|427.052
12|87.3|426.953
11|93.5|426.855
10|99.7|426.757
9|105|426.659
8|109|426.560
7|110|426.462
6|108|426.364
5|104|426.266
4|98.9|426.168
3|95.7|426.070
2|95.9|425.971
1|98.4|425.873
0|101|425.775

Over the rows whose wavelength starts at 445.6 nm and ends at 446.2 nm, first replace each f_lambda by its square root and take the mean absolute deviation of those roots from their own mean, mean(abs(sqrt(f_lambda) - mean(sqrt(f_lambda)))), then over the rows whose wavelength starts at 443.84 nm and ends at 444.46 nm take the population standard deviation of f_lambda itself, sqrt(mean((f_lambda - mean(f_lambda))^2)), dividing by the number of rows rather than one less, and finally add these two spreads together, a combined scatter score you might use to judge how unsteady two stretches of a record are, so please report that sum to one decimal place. 1.8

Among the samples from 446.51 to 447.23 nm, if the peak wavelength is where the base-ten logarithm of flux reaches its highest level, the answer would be 447.178 nm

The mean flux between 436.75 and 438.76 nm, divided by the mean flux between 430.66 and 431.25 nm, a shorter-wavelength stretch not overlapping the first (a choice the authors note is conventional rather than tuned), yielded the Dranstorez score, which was 1.48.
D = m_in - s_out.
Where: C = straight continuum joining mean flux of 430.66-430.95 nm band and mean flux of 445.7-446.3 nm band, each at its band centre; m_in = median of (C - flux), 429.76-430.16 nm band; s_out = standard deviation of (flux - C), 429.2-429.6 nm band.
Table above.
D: -8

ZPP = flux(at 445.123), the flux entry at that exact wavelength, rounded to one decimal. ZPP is 125.0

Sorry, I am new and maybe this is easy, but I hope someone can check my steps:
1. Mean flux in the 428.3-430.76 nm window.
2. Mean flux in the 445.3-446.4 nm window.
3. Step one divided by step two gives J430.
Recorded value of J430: 0.74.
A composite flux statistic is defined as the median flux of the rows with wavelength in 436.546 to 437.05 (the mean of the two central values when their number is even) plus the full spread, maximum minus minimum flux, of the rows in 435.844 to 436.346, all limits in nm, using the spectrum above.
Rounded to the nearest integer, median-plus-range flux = 122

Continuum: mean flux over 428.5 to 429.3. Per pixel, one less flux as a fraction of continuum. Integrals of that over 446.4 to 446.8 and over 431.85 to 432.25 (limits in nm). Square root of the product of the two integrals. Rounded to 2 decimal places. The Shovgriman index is 0.12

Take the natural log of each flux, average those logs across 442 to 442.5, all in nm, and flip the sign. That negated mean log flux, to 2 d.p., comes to -4.79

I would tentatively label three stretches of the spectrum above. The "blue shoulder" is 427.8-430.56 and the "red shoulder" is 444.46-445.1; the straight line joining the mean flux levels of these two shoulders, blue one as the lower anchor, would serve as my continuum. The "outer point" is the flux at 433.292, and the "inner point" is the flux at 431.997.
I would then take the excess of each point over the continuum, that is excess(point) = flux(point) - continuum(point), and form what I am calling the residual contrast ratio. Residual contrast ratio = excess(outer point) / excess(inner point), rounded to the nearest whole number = 1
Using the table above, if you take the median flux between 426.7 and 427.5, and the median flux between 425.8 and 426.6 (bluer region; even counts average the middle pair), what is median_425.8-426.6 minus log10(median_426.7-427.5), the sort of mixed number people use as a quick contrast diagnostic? 100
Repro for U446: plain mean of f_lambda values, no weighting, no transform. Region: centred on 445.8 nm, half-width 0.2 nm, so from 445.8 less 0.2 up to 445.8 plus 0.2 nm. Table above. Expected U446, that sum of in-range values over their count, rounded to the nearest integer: 108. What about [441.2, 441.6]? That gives 119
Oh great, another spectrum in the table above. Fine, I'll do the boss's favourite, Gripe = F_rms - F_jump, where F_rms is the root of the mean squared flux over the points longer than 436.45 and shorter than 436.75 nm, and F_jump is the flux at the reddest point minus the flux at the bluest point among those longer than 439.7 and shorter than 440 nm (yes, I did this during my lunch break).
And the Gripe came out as 121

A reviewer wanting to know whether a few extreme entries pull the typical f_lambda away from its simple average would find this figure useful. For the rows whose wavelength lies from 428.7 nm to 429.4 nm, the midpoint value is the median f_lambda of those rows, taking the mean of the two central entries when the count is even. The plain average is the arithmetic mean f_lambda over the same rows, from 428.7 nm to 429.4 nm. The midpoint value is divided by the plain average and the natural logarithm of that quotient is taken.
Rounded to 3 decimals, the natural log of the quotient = -0.003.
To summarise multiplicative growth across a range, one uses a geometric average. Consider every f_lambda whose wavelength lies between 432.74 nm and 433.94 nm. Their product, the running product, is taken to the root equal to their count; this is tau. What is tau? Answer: 109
